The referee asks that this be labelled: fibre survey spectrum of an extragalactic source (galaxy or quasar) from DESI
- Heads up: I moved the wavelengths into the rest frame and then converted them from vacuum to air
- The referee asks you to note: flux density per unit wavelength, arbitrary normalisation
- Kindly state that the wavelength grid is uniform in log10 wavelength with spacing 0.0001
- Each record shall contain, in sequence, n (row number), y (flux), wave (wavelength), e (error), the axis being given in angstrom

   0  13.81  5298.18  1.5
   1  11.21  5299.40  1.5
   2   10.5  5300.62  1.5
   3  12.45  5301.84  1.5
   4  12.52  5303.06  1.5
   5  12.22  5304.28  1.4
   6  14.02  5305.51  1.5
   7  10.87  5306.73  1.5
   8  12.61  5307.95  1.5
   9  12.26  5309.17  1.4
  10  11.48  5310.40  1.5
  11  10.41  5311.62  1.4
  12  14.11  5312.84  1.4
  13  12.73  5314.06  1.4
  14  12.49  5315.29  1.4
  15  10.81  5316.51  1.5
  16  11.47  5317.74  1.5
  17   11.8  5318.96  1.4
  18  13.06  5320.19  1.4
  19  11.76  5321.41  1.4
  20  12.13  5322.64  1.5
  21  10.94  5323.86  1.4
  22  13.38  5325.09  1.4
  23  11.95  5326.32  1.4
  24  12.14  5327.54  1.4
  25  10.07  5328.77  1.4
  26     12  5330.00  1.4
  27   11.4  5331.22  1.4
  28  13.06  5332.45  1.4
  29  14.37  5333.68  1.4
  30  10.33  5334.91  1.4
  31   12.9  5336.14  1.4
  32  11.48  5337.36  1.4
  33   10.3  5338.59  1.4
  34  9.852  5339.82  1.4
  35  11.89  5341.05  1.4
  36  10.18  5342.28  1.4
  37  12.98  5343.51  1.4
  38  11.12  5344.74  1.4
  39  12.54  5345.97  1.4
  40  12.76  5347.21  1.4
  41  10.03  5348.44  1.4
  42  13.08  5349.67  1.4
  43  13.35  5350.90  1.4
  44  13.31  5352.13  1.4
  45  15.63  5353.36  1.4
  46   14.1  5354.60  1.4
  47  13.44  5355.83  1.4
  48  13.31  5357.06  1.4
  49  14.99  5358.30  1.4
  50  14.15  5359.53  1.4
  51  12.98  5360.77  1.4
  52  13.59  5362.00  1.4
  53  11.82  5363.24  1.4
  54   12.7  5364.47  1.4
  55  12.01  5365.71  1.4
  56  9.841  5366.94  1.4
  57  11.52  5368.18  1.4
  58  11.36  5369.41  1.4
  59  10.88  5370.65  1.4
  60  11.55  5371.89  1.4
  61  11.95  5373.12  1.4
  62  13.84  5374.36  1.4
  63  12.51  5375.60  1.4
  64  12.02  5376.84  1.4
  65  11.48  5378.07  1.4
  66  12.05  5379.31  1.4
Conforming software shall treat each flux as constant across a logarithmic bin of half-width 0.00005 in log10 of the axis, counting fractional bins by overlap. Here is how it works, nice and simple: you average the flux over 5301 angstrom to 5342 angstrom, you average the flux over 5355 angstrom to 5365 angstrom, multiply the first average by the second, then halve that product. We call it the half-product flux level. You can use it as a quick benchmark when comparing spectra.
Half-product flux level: 80.1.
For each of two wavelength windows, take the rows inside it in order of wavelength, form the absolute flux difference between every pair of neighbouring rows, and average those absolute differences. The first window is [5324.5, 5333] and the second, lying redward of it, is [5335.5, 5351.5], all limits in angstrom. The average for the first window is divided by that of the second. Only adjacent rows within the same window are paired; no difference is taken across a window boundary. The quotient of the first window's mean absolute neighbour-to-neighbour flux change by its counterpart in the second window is 0.8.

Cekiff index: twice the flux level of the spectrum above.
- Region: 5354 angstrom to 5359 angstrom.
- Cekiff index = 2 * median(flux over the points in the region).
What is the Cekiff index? 27.5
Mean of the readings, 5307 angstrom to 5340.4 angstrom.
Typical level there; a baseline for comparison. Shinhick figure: 11.9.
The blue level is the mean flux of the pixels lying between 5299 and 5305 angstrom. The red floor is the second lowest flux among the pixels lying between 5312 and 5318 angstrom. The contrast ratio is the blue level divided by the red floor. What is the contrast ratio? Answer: 1.03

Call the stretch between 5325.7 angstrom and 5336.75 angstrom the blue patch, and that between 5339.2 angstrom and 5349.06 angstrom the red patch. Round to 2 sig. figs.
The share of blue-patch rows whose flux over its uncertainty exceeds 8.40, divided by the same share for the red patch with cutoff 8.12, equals 1.3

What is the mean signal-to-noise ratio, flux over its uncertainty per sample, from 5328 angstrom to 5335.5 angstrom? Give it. 8.48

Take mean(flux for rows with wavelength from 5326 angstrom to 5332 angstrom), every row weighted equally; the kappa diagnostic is 11.5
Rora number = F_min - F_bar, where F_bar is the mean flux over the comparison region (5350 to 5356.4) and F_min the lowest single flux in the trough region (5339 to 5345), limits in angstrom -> -4.1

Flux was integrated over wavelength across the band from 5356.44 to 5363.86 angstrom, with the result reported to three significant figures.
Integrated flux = 100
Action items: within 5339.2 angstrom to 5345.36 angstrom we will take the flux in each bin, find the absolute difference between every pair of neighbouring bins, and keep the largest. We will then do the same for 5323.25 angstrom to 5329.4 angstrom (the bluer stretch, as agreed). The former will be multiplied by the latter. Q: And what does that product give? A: 6.8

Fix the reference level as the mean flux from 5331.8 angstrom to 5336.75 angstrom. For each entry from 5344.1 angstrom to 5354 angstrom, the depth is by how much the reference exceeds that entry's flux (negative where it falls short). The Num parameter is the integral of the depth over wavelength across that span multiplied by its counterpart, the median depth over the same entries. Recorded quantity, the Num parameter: 0.2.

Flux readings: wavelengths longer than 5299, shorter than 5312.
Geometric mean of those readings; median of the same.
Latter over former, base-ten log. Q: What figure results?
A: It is 0.014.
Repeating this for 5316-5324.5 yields 0.003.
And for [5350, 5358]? -0.014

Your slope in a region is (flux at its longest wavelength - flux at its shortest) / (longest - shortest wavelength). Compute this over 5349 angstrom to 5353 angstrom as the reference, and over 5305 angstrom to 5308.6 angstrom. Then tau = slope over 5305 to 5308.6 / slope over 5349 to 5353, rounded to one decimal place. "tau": -6.2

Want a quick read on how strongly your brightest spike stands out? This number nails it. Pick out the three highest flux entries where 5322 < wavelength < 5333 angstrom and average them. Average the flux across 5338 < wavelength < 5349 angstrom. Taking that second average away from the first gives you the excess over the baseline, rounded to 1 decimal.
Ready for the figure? 1.6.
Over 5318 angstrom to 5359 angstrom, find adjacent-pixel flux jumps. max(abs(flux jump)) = 4.0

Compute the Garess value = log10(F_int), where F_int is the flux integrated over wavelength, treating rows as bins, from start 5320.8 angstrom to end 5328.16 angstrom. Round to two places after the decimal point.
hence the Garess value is 1.95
